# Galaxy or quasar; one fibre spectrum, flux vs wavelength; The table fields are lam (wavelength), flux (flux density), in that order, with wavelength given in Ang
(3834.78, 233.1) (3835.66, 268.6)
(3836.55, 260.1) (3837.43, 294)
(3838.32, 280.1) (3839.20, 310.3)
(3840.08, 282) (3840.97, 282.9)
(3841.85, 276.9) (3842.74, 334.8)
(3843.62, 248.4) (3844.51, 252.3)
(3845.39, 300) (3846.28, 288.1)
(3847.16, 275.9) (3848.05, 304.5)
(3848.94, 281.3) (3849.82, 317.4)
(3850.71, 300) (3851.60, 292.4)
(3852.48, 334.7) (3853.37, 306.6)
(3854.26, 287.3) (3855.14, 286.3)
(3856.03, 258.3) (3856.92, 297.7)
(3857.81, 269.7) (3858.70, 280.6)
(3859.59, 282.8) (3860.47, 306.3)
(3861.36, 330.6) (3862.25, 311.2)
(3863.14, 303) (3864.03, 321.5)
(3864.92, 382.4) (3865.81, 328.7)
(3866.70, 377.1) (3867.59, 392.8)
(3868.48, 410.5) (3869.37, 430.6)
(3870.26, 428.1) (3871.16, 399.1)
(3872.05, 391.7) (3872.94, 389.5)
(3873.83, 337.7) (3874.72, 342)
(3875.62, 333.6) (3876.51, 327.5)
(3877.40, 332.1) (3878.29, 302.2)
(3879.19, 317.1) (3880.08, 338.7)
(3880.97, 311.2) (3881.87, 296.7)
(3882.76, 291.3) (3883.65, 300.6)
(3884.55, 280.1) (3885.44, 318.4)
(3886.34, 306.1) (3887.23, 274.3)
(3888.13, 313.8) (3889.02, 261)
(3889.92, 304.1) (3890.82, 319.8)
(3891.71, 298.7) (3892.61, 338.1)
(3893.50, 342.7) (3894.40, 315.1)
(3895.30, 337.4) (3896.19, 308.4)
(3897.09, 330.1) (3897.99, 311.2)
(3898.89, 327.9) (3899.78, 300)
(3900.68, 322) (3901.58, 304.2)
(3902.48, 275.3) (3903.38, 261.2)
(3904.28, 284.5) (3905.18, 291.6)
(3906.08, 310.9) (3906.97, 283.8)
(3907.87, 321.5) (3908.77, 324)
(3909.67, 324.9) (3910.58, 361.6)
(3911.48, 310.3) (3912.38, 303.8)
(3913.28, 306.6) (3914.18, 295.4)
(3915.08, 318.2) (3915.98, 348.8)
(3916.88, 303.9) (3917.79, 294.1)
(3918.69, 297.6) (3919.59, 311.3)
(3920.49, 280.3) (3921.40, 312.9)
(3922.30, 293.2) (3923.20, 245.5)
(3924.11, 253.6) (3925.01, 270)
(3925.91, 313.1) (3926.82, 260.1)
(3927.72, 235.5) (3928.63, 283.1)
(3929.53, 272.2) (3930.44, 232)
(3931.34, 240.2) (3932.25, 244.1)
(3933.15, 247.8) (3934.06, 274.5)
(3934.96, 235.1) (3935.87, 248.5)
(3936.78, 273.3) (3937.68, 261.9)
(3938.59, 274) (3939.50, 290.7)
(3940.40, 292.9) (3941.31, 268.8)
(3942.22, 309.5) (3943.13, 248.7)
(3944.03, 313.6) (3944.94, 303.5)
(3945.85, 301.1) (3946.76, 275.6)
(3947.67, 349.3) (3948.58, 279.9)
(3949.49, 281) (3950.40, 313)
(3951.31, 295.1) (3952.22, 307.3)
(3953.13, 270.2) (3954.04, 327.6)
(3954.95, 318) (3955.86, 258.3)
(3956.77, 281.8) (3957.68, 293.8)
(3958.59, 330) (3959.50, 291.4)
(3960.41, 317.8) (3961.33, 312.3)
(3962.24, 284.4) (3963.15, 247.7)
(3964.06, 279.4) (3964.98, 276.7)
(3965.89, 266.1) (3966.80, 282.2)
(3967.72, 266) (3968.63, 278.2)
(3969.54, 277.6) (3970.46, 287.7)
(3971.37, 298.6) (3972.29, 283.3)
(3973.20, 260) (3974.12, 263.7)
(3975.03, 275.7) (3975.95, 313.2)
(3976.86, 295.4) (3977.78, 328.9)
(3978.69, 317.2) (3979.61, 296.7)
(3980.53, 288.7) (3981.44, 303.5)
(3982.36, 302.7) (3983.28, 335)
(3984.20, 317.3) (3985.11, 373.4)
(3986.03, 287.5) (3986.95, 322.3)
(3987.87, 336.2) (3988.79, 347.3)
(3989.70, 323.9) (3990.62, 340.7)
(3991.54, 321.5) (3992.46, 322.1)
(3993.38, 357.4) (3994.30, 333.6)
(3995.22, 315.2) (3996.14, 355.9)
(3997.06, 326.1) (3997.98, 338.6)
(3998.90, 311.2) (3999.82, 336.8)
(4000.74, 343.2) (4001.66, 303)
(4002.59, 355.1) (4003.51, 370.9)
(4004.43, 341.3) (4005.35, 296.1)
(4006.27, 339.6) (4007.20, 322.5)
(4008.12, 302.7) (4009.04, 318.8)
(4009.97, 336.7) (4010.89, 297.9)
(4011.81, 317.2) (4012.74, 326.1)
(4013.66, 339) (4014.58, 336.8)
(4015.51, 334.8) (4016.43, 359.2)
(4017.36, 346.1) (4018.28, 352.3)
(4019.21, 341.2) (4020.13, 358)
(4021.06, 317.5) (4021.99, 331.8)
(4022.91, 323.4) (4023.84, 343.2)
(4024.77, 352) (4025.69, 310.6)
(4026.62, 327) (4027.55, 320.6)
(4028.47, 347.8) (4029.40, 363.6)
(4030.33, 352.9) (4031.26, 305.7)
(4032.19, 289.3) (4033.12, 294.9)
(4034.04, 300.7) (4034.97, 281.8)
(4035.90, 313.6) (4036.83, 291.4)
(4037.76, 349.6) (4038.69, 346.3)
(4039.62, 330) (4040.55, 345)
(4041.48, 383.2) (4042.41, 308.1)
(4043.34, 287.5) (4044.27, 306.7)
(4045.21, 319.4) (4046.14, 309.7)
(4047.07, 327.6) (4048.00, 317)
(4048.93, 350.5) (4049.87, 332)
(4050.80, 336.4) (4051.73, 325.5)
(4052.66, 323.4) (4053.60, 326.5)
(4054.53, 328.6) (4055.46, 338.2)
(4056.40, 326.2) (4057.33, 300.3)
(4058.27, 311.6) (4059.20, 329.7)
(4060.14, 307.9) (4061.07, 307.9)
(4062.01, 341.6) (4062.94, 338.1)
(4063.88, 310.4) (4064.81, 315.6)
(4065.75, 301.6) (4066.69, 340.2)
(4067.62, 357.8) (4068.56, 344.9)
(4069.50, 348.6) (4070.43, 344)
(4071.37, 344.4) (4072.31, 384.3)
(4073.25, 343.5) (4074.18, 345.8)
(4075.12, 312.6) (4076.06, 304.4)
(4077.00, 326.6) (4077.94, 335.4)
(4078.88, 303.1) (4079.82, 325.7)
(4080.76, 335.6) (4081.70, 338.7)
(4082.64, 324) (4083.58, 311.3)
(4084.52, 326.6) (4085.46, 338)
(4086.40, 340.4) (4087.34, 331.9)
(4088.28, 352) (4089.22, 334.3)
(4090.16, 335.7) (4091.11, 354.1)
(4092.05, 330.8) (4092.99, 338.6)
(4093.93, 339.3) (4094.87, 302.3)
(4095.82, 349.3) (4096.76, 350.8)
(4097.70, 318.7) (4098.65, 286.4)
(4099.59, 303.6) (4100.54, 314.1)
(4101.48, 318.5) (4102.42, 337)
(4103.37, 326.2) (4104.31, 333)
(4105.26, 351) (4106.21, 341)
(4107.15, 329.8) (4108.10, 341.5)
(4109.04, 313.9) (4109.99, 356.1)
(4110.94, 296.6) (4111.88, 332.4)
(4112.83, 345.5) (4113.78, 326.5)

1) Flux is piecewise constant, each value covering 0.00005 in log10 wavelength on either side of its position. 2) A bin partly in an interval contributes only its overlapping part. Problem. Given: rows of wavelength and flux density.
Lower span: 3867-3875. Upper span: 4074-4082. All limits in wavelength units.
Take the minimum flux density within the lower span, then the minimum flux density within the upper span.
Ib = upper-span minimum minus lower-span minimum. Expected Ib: -35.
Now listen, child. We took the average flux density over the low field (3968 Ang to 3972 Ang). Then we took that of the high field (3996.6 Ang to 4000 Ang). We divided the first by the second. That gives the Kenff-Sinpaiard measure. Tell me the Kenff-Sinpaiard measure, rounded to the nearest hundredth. 0.87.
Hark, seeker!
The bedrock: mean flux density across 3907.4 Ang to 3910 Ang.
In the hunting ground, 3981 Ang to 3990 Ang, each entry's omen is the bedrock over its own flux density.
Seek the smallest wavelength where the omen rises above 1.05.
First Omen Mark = 3981.44 Ang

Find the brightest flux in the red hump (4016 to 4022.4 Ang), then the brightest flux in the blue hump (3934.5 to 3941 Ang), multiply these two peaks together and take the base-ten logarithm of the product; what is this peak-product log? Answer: 5.02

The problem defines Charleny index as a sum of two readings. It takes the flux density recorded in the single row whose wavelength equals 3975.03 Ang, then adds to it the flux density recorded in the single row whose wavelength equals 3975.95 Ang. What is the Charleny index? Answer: 589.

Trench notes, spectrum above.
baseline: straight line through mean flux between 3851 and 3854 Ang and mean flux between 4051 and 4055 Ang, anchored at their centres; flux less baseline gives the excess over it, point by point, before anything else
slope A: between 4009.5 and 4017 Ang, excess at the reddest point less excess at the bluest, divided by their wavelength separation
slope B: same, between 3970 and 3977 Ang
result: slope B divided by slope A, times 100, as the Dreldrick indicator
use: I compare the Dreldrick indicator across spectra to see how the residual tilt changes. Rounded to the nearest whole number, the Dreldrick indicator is 33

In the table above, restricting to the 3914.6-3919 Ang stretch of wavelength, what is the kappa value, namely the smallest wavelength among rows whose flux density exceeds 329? 3915.98 Ang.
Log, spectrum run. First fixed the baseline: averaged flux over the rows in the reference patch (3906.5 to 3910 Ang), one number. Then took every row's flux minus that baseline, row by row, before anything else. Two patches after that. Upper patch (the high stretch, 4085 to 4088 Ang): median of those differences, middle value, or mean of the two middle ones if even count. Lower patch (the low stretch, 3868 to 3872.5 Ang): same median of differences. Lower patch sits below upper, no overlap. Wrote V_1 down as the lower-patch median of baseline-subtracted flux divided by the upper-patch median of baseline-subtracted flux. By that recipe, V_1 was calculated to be 4.0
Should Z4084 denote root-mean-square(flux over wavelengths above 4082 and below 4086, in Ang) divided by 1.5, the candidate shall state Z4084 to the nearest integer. 217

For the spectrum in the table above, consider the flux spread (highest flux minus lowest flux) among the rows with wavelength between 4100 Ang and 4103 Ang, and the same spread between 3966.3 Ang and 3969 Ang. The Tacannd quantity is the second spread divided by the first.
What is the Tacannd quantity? 0.7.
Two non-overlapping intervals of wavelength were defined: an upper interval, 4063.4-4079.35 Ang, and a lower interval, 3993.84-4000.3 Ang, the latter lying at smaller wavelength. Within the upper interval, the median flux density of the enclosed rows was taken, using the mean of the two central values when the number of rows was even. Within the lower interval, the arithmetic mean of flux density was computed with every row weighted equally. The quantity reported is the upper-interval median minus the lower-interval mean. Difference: 9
